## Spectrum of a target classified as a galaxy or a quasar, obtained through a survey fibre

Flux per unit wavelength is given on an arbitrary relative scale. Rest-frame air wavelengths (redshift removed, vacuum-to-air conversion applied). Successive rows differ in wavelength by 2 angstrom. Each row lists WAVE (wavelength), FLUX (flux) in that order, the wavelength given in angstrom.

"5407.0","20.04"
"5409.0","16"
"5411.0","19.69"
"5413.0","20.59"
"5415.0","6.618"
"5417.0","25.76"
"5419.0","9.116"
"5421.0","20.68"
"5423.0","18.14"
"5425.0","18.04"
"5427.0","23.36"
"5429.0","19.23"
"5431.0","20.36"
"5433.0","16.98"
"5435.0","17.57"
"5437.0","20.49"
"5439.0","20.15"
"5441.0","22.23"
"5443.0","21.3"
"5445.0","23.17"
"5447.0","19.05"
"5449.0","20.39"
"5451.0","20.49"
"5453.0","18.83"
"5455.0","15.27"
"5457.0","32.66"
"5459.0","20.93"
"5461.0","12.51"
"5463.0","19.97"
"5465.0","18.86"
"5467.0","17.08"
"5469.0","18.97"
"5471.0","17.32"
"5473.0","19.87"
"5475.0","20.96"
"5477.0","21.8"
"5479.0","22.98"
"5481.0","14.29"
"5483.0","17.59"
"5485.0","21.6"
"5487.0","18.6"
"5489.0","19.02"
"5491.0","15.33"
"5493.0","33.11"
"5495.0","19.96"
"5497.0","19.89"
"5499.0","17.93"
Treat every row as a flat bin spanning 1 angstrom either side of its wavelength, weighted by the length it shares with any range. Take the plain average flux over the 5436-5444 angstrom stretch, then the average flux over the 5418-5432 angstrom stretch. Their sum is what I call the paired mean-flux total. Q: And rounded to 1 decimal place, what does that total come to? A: 39.5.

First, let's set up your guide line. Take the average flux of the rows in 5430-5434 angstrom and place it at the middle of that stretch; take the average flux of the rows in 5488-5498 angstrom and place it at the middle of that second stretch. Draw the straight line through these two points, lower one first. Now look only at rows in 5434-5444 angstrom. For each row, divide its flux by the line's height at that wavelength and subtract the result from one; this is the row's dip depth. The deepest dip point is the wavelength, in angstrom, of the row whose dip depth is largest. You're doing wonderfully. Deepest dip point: 5435.0 angstrom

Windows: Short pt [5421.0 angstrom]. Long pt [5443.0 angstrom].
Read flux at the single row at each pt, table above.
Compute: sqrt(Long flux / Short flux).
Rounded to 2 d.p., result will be 1.01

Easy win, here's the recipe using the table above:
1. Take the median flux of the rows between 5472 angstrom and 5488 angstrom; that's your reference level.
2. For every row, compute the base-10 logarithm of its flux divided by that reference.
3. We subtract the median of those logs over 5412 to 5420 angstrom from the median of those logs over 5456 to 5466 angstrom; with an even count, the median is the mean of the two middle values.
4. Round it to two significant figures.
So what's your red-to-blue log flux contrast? 0.16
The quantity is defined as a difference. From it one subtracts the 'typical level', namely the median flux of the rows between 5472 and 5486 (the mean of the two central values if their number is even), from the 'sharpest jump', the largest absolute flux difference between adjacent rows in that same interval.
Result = -12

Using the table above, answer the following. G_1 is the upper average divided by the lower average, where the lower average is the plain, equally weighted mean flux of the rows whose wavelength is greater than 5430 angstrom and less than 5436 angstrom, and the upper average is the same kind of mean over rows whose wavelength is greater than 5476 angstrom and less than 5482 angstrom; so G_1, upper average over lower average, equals 1.08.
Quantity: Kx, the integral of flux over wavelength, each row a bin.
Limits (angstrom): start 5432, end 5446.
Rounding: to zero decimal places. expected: 284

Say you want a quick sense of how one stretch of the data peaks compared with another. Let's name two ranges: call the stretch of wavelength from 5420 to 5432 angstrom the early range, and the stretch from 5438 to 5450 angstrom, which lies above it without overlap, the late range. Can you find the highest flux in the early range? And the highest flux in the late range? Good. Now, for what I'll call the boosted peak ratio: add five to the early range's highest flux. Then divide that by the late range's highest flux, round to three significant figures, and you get 1.22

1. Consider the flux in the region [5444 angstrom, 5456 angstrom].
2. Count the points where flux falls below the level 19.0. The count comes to 2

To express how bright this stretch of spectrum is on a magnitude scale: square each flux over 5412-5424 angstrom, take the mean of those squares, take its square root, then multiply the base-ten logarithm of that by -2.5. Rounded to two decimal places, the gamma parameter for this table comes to -3.15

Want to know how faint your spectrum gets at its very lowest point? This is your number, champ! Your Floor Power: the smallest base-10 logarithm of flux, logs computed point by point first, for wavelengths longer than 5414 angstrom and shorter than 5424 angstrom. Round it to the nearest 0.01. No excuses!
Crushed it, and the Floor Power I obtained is 0.82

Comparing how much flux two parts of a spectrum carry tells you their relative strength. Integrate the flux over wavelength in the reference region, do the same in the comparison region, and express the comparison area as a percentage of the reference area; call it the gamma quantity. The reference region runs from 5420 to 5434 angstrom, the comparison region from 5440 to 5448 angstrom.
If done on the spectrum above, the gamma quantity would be 63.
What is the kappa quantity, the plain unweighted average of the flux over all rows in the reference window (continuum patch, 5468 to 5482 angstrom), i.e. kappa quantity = 19.5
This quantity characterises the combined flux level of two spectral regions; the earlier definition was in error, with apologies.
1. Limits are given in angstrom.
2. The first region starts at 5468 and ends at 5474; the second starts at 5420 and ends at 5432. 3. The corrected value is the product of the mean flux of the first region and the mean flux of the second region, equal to 374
